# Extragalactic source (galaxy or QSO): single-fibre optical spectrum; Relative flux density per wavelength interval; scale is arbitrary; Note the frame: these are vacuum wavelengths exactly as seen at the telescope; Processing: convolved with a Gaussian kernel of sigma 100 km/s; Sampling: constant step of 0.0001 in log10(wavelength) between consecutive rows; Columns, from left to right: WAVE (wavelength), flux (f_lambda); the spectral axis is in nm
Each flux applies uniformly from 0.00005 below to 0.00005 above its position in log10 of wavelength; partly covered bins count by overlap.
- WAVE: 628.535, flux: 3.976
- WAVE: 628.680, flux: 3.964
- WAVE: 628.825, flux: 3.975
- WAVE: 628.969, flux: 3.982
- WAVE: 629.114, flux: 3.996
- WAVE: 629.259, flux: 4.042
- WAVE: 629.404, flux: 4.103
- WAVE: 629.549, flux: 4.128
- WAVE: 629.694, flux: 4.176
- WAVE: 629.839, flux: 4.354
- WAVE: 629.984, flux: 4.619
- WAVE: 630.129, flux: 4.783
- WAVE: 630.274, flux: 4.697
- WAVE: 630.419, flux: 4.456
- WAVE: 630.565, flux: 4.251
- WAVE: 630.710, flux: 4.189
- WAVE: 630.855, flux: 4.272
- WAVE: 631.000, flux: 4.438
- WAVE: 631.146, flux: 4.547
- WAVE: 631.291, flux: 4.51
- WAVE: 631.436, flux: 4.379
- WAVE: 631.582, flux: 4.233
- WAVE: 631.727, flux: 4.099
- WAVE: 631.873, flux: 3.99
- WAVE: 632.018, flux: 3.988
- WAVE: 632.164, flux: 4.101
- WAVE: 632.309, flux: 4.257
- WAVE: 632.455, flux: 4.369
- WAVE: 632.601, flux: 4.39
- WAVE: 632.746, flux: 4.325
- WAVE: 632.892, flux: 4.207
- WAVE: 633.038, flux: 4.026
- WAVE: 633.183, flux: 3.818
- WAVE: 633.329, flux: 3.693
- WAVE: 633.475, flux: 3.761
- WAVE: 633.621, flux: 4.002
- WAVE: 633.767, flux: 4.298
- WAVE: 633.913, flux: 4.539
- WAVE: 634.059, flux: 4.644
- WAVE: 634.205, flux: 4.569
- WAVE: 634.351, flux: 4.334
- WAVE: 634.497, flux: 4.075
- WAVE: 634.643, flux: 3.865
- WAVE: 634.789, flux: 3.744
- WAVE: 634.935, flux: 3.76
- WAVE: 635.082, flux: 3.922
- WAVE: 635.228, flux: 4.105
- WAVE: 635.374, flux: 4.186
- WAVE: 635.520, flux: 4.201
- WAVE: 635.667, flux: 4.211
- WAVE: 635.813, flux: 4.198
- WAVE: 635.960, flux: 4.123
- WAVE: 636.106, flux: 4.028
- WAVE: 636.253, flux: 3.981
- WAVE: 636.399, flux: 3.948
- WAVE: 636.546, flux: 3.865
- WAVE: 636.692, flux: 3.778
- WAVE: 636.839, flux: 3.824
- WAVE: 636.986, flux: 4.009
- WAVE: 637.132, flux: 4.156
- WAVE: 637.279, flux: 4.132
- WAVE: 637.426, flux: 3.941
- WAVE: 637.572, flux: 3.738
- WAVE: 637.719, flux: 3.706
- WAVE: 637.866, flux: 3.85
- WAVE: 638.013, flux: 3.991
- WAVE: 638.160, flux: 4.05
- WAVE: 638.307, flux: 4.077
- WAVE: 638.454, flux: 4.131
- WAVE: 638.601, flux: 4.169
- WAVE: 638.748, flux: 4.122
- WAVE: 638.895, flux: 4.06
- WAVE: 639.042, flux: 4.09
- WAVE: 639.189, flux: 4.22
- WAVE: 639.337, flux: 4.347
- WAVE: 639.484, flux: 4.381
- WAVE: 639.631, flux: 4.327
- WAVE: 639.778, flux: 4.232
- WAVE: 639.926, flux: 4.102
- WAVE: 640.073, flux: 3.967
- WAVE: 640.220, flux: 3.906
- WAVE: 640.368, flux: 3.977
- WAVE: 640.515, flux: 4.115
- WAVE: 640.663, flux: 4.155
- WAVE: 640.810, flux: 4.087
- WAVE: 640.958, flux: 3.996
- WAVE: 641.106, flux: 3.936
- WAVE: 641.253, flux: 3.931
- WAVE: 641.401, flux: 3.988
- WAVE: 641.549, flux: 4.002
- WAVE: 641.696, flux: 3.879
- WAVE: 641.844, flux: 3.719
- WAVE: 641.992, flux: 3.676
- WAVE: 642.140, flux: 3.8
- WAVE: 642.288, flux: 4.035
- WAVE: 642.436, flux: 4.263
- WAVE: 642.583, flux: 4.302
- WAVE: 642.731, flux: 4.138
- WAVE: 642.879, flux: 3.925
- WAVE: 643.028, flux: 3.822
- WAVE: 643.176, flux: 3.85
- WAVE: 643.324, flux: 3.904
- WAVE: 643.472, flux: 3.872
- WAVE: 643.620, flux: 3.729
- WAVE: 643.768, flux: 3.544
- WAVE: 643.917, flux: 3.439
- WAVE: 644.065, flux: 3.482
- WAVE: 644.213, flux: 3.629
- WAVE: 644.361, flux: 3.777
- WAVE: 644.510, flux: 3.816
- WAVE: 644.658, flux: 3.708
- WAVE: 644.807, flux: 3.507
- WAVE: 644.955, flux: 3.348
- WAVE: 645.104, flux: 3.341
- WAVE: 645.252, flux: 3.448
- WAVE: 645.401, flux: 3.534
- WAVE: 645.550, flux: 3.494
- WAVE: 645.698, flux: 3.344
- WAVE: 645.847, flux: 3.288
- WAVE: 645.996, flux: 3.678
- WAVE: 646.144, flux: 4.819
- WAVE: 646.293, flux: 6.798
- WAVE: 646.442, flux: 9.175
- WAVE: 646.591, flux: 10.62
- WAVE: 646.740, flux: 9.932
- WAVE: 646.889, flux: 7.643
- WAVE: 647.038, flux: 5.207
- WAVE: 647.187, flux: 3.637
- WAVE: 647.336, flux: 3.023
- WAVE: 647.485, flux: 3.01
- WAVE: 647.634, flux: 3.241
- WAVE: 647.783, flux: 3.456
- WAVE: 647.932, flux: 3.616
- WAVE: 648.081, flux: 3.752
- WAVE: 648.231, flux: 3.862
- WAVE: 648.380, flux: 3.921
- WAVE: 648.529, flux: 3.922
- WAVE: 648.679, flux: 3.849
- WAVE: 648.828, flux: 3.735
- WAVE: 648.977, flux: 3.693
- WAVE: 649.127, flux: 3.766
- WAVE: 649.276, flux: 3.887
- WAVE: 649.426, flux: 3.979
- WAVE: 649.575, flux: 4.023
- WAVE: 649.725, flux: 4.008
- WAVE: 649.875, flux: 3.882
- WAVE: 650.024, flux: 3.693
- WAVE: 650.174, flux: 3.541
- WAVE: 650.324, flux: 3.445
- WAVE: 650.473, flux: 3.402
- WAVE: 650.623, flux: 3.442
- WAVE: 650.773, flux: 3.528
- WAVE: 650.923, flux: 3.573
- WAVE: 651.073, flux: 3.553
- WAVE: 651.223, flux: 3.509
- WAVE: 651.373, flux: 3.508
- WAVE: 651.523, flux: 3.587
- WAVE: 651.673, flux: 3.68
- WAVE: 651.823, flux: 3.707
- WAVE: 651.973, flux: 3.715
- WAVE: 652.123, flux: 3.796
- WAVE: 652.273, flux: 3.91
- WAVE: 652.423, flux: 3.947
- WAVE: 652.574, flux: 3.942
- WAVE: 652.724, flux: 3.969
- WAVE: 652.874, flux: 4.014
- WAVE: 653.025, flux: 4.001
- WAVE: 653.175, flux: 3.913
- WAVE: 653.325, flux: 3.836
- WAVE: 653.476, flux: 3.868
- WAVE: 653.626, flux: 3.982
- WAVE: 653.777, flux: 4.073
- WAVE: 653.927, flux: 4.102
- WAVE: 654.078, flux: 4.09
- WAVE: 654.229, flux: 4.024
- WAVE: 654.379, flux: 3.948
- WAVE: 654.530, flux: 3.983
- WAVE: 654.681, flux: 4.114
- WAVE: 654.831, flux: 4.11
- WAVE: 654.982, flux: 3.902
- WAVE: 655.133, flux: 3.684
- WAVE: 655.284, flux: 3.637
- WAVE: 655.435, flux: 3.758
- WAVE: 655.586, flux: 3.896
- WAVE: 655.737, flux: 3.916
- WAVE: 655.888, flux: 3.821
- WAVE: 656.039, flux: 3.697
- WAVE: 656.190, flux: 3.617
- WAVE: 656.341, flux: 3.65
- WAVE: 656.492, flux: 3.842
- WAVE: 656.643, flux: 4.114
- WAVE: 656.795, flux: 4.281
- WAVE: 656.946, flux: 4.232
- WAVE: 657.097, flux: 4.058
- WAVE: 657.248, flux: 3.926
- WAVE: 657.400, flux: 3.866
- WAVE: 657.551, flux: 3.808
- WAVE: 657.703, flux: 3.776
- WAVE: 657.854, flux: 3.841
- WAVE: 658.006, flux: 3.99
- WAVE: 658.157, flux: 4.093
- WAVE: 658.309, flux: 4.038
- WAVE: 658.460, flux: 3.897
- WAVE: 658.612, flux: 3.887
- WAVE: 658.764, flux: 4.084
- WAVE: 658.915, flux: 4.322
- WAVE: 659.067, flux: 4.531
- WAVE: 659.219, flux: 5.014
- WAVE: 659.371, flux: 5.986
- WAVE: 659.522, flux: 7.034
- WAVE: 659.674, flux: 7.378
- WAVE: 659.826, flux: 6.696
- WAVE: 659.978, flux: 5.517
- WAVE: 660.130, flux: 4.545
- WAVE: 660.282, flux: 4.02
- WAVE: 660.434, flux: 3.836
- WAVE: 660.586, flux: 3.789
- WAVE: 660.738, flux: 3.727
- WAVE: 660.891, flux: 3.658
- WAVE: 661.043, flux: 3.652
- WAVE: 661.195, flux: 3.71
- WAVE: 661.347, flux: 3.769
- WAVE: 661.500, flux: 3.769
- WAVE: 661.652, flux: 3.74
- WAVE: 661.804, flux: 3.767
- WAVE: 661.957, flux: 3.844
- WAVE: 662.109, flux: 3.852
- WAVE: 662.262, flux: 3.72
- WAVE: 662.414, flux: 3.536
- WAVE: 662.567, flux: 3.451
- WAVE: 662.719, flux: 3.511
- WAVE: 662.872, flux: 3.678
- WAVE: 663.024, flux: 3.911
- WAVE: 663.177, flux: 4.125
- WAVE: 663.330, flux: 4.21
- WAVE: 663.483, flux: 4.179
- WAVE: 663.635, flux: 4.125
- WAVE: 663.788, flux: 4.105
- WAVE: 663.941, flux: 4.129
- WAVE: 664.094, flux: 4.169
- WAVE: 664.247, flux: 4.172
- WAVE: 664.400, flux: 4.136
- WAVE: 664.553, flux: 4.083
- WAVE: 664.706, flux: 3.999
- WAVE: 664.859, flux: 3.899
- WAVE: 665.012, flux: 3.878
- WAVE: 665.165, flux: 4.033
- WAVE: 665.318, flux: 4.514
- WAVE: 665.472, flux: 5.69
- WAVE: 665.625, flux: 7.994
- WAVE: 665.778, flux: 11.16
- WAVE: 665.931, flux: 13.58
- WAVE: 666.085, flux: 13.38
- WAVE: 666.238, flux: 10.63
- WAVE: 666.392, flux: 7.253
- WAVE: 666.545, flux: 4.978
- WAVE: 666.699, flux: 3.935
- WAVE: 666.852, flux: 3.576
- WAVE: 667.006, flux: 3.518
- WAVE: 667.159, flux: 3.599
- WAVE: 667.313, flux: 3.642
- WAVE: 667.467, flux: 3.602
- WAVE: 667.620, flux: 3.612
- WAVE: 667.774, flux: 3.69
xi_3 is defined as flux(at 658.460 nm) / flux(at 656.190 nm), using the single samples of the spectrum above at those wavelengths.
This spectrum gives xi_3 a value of 1.08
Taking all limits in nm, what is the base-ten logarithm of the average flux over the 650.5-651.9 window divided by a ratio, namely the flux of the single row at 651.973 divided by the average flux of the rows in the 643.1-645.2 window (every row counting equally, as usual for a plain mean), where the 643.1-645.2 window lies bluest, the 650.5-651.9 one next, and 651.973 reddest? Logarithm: 0.54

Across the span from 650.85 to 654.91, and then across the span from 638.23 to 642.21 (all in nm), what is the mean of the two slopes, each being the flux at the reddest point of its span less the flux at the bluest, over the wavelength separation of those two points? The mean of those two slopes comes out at 0.033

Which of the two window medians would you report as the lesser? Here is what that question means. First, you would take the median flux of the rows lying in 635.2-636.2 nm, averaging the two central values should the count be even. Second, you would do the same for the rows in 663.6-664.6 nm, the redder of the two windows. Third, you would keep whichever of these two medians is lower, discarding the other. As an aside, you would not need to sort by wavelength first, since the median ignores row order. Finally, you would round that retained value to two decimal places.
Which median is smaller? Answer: 4.13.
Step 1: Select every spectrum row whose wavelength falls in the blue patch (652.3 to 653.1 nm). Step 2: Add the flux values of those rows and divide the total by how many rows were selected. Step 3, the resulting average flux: 3.97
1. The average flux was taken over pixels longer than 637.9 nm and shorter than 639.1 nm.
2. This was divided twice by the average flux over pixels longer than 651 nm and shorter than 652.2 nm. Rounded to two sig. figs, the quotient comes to 0.31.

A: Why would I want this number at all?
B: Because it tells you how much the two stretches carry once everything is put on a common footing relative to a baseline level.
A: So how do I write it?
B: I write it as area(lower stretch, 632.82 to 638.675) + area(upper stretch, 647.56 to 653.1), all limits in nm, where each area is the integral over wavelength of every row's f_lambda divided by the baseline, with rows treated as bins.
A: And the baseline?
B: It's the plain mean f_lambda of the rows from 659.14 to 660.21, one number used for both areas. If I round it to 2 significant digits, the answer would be 7.4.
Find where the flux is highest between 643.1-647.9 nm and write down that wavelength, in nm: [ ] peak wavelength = 646.591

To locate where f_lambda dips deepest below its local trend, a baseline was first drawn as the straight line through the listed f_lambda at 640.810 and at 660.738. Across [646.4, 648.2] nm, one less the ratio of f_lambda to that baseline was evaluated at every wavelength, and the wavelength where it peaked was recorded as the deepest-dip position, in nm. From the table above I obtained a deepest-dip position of 647.485 nm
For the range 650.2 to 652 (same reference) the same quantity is 650.473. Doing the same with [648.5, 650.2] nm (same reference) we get 650.174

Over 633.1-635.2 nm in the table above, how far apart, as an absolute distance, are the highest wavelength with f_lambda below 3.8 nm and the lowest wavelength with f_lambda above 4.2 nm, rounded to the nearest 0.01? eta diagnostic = 1.17 nm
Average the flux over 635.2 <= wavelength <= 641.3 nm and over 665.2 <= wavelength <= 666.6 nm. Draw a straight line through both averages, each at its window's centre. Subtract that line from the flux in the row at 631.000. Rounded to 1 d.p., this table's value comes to 1.6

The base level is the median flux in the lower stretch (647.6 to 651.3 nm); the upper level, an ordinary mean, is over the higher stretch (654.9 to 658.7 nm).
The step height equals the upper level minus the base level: 0.2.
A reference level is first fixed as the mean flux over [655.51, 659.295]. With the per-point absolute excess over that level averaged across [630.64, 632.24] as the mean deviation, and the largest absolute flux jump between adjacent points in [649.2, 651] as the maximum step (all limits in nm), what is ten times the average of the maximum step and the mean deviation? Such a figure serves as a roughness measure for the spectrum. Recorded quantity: 2.2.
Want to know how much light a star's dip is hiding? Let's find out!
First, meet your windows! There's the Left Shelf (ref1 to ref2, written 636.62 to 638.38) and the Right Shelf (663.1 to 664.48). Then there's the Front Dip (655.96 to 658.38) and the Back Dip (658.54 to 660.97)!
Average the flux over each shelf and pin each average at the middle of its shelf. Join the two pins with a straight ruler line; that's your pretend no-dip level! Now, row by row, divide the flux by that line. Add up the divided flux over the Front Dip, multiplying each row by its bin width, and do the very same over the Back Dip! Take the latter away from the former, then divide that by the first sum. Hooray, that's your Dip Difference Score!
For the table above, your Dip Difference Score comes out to -0.24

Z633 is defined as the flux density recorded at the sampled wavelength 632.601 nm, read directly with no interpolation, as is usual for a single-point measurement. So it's 4.39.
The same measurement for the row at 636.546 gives 3.865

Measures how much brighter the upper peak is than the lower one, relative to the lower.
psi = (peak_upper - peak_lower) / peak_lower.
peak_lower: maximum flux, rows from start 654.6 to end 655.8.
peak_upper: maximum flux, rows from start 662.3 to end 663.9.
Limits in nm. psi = 0.0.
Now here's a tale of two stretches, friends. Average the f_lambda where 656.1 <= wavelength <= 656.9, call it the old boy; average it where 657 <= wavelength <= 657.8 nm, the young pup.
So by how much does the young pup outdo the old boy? -0.01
